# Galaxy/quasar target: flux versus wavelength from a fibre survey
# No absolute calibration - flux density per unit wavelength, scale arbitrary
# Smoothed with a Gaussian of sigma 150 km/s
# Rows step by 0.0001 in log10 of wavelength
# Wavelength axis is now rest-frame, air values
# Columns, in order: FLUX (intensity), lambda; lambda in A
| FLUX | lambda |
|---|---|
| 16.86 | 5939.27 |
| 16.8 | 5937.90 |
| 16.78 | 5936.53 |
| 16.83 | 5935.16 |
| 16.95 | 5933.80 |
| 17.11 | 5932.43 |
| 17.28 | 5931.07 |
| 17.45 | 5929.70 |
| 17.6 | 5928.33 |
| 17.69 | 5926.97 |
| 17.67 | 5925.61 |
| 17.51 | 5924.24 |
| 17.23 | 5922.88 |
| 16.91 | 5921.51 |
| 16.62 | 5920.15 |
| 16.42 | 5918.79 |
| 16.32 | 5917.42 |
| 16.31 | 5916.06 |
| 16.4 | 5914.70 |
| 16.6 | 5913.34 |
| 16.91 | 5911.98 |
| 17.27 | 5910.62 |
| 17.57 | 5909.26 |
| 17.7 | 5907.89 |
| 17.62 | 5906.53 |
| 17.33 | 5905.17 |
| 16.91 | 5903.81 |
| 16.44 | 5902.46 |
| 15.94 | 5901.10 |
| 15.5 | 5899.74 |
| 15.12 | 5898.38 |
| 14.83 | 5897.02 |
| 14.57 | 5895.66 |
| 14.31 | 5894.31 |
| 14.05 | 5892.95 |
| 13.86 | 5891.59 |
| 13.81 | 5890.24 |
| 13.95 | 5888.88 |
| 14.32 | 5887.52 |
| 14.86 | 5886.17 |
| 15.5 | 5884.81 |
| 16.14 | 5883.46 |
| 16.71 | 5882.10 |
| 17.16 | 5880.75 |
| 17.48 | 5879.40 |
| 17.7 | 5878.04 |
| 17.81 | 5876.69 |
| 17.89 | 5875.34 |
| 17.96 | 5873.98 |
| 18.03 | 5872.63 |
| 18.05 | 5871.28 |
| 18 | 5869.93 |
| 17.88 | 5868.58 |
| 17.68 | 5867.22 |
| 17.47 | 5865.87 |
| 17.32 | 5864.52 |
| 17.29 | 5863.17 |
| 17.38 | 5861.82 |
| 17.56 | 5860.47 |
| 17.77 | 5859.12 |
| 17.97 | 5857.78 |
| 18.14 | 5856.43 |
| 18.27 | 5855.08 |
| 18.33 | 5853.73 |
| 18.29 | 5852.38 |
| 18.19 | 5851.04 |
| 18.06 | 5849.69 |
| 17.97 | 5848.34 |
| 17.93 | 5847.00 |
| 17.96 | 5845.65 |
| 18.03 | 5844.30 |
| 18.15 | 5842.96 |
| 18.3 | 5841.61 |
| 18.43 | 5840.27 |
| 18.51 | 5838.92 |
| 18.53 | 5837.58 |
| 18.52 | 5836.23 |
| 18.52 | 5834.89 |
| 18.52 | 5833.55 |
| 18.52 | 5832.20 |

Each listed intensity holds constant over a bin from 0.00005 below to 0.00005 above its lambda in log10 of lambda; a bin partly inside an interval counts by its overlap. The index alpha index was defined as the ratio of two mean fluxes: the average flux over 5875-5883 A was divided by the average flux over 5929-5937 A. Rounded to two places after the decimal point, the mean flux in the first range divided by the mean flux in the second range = 1.02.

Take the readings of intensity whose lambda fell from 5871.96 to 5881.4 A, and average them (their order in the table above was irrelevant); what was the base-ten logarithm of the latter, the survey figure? 1.25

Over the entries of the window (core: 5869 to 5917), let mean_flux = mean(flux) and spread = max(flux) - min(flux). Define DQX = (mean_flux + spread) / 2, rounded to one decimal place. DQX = 10.3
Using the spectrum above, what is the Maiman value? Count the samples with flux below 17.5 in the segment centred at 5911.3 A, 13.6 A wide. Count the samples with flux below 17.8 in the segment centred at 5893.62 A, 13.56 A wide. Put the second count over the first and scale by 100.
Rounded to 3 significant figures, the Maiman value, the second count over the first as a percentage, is 143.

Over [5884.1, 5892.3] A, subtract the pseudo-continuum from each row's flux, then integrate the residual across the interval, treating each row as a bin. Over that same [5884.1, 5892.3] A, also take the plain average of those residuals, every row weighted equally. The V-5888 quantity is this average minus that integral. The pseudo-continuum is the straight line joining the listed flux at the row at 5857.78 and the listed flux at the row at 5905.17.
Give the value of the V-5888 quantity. 23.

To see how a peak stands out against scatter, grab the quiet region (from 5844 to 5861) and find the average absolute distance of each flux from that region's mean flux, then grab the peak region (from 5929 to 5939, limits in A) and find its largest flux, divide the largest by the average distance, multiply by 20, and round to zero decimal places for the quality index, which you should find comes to 2134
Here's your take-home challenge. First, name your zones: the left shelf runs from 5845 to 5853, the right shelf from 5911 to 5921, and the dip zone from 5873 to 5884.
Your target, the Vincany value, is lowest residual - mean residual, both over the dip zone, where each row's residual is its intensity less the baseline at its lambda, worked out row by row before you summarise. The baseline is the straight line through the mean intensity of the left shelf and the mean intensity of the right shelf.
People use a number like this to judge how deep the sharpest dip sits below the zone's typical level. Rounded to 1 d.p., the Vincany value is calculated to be -1.1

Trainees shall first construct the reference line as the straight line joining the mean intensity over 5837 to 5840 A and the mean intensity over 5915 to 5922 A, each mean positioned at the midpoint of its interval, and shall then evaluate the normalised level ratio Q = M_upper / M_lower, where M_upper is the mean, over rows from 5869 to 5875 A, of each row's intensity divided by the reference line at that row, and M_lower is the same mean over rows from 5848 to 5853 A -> 1.02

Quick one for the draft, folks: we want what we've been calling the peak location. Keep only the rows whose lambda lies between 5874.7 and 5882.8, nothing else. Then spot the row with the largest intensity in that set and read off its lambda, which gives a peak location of 5875.34 A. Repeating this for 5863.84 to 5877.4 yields 5871.28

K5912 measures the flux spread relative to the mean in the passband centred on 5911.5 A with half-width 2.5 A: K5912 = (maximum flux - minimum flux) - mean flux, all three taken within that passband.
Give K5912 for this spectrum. -16.1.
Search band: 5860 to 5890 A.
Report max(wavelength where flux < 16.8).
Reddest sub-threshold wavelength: 5888.88 A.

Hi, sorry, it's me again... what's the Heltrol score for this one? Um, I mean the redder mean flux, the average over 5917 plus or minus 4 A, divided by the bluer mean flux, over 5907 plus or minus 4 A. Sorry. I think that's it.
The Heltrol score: 0.95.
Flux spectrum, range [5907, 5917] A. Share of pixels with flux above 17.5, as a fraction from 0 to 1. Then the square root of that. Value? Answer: 0.5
